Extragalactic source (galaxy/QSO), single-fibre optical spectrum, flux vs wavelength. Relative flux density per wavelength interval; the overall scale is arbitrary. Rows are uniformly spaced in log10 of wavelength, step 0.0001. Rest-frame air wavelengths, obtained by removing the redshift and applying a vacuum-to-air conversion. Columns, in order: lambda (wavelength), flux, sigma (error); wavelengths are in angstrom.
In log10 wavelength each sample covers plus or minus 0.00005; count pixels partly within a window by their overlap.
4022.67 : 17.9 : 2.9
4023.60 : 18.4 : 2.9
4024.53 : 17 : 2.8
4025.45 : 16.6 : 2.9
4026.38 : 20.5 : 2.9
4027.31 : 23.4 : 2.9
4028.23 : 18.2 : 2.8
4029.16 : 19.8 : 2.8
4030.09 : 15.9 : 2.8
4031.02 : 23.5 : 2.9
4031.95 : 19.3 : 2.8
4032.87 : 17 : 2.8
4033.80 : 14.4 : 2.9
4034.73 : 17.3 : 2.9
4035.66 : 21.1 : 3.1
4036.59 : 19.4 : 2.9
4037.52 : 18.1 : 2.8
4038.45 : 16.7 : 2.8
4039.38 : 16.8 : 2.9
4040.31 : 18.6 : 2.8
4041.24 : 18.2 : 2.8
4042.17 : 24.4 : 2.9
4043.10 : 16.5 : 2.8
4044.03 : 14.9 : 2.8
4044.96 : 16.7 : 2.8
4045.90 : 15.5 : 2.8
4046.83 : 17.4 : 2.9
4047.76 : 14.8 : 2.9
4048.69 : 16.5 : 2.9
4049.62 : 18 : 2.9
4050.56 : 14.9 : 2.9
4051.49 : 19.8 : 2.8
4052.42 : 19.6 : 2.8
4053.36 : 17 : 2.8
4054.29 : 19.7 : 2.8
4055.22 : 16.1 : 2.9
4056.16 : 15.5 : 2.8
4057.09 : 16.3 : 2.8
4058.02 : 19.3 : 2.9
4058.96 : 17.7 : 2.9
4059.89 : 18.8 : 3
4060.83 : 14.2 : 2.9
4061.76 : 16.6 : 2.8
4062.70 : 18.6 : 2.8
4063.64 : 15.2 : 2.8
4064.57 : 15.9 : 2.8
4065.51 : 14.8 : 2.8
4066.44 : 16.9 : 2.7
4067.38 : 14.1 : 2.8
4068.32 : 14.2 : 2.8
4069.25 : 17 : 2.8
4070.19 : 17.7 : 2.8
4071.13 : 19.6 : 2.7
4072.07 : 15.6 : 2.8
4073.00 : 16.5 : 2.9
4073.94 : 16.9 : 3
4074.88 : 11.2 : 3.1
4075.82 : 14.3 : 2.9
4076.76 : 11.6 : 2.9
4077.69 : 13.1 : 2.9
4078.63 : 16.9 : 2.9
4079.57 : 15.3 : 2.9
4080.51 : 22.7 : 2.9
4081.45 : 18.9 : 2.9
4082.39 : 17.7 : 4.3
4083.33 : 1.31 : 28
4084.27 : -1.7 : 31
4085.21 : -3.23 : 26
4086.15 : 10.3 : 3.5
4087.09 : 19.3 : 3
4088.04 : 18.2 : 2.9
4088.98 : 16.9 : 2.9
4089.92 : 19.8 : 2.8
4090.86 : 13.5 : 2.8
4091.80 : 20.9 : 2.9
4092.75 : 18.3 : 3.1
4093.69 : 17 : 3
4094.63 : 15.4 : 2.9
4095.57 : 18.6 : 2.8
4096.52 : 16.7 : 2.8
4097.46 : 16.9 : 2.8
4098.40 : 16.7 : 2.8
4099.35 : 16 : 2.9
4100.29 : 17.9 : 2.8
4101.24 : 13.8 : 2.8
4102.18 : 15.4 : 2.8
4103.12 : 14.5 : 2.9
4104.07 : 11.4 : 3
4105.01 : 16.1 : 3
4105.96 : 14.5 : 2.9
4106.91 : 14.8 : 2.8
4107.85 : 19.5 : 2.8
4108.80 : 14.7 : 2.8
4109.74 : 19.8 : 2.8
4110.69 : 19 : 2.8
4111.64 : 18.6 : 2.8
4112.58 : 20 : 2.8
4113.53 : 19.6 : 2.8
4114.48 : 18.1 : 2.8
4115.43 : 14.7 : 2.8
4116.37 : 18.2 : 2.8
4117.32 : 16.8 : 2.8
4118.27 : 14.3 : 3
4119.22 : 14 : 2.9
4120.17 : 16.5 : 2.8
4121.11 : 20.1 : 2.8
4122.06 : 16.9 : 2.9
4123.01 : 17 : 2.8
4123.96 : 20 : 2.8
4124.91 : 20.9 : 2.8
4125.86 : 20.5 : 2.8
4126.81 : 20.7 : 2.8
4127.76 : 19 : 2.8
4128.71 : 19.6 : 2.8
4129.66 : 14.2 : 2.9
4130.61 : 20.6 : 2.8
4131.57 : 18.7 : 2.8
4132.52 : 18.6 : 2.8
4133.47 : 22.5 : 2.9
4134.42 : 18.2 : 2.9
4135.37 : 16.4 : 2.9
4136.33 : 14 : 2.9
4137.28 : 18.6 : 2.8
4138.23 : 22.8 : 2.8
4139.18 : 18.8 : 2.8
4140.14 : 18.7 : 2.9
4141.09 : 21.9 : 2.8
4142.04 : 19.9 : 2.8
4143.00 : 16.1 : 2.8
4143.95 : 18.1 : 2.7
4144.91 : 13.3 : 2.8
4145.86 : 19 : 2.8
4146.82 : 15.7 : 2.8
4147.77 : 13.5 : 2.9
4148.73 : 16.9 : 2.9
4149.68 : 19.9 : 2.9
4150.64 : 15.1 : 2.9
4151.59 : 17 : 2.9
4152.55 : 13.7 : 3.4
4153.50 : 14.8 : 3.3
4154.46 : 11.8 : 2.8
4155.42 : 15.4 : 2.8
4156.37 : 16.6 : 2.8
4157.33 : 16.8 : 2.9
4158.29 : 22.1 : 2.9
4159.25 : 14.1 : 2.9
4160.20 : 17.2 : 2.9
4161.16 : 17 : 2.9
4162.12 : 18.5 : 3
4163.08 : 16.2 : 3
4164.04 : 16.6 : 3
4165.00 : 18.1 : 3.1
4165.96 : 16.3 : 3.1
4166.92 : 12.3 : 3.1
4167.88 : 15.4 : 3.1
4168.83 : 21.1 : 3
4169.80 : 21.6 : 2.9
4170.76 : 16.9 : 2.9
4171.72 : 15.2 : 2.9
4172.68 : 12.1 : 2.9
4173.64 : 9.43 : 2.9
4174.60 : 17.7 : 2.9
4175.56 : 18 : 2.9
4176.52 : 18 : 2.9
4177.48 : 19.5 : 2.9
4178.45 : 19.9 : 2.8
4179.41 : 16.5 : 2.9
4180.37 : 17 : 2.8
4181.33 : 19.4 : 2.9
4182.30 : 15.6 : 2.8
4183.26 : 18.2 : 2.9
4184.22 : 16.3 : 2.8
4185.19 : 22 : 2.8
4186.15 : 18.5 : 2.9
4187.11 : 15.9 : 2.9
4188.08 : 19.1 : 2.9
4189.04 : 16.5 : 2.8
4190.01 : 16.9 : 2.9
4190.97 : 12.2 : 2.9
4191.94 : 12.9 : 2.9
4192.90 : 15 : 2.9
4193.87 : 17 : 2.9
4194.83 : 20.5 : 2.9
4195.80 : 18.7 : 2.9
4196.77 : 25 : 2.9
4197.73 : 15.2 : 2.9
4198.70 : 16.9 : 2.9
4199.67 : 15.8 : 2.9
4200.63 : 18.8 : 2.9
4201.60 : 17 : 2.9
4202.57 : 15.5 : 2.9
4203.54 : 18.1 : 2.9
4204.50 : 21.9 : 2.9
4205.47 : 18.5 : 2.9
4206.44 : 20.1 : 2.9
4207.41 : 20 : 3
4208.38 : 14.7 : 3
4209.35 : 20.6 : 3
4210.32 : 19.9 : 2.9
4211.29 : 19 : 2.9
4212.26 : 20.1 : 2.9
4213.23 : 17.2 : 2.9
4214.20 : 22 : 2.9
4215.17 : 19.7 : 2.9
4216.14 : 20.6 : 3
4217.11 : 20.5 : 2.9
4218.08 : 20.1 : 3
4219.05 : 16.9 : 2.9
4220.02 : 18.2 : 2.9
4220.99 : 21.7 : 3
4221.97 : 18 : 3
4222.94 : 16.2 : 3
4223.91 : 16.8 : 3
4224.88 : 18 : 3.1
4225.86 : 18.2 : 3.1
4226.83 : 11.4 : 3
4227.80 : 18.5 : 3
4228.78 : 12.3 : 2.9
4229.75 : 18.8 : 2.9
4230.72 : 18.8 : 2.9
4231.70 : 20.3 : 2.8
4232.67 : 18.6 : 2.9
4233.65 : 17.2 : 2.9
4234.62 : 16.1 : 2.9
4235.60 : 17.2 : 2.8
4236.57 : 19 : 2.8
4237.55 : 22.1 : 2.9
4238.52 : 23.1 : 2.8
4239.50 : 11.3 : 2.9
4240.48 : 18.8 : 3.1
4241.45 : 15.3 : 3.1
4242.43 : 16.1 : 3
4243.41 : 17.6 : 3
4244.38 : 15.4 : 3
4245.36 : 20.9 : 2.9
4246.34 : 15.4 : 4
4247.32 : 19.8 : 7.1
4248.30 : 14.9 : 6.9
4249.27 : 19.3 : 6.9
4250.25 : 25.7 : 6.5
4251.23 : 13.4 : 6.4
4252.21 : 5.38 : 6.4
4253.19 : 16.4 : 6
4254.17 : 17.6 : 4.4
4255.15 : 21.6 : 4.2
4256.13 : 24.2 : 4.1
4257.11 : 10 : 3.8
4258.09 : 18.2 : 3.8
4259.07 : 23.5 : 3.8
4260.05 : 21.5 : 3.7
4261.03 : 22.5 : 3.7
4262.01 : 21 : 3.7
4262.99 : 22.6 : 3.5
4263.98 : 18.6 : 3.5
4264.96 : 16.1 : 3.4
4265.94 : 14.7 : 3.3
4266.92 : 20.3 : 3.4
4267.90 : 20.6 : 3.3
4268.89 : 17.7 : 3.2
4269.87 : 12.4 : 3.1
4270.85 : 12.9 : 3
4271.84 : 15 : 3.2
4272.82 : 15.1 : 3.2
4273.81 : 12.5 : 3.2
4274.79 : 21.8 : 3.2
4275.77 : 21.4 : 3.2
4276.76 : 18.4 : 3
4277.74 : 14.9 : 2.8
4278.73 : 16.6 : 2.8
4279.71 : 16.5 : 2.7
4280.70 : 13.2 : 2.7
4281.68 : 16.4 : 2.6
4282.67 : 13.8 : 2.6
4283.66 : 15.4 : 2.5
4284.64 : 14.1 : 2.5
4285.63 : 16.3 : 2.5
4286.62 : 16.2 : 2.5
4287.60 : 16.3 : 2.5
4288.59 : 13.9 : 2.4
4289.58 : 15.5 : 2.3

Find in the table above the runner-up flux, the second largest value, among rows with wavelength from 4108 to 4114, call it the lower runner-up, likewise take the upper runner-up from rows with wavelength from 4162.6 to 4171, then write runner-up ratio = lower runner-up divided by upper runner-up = 0.94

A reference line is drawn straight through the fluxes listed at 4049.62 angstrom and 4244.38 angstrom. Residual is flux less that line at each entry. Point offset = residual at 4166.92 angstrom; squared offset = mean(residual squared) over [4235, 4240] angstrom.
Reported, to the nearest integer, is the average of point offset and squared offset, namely 11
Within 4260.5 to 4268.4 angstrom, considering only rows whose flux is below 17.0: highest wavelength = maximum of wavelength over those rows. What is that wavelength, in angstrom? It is 4265.94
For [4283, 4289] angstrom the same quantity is 4288.59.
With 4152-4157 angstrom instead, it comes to 4156.37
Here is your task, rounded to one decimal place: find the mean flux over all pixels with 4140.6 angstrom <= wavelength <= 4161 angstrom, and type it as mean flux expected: 16.6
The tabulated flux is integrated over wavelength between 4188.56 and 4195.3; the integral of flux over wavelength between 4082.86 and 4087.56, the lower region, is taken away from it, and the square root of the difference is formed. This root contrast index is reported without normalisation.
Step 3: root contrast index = 9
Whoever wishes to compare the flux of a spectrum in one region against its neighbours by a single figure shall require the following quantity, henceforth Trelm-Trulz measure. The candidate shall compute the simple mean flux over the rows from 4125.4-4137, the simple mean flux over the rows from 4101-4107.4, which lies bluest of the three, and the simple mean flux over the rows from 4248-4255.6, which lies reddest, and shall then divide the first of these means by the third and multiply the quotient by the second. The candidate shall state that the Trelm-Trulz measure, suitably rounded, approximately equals 15.9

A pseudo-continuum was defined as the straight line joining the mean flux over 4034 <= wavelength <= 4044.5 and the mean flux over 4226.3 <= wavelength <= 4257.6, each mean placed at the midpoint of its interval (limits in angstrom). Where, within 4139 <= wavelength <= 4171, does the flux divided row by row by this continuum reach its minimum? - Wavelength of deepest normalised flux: 4154.46 angstrom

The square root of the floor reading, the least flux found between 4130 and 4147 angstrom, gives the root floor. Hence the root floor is 3.65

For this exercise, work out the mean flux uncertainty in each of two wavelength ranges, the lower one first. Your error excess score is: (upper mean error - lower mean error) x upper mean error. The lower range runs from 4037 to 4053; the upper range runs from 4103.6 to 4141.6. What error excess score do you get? 0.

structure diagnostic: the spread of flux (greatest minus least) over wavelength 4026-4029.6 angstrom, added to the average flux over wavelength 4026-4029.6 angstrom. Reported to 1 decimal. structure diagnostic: 25.7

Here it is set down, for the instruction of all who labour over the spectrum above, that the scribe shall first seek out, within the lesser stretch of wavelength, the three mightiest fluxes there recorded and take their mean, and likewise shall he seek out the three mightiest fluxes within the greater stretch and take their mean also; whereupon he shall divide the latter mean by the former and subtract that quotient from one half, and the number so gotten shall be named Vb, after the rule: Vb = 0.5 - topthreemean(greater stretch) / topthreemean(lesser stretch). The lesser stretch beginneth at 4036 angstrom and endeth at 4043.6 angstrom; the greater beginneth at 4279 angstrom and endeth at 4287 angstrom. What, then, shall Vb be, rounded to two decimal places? -0.29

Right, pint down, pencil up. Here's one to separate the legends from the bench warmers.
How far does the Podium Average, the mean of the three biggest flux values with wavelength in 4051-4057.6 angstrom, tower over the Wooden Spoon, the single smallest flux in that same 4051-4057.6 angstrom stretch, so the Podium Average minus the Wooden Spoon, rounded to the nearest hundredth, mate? 4.20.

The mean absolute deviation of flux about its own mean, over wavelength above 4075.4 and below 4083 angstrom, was 2.7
